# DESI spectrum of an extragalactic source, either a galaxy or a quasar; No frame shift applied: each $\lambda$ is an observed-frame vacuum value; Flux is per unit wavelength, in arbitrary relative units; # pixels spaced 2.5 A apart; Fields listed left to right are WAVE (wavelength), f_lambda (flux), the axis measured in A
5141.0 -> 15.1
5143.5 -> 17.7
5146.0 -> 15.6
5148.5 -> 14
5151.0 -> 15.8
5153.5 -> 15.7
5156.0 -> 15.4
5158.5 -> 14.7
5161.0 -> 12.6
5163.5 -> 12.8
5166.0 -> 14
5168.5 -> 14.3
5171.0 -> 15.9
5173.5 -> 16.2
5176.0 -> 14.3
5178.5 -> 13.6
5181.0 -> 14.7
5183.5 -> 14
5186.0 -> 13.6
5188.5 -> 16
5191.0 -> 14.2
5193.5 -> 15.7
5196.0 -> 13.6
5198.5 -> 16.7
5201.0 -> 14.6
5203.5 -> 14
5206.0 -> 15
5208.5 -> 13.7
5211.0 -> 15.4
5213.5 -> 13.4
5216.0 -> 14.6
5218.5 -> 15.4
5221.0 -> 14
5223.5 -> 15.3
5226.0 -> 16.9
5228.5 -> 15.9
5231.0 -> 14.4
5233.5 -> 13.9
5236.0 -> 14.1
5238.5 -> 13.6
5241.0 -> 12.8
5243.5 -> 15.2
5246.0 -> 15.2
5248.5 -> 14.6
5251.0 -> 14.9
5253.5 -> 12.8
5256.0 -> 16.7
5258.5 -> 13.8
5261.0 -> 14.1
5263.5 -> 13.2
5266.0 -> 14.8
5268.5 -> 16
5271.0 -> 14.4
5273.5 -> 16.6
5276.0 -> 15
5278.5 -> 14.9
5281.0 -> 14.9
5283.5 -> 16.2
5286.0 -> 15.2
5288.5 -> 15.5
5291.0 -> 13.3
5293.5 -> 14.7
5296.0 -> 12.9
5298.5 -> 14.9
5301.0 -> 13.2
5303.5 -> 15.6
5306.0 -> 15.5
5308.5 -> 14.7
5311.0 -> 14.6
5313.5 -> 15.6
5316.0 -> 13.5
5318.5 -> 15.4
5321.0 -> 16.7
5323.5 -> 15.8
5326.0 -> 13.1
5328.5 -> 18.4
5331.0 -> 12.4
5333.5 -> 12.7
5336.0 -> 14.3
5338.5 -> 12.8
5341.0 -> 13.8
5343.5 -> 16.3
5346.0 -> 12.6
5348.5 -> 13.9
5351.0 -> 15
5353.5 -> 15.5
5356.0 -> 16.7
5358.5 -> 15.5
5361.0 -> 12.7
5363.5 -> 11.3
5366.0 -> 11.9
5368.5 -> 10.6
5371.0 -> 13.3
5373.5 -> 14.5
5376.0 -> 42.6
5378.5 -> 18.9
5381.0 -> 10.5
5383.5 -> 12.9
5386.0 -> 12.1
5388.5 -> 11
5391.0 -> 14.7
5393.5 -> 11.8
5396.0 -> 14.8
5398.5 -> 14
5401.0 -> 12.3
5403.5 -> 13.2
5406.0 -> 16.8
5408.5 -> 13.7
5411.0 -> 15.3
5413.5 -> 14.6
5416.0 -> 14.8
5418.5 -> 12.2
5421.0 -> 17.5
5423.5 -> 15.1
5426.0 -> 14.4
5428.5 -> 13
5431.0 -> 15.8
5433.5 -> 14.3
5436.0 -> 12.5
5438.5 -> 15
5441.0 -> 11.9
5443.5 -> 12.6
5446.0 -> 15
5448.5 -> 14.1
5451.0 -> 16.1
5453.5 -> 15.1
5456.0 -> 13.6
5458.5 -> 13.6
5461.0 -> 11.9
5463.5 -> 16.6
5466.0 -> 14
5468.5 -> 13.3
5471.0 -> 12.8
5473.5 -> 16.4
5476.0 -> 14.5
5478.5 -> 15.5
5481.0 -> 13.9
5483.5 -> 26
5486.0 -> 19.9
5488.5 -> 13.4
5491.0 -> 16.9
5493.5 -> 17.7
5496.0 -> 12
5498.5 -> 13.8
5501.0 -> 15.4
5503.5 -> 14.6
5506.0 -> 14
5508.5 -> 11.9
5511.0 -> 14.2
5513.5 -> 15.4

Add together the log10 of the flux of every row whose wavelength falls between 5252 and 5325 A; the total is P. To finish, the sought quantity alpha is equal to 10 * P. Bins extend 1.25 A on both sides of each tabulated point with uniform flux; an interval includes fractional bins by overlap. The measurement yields 339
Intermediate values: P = 34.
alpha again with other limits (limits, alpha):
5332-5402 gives 321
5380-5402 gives 99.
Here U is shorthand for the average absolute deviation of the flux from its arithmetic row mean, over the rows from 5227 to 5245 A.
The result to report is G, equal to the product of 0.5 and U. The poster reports 0.38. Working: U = 0.77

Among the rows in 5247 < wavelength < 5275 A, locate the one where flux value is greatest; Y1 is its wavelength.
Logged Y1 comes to 5256.0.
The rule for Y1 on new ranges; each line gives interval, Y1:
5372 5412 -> 5376.0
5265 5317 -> 5273.5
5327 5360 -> 5328.5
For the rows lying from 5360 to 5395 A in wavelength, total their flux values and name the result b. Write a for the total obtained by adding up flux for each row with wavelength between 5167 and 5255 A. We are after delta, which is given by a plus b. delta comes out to 721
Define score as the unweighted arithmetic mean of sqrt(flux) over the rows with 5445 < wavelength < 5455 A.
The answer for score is 3.88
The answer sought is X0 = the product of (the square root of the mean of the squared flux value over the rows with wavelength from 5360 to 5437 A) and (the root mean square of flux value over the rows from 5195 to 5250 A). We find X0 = 229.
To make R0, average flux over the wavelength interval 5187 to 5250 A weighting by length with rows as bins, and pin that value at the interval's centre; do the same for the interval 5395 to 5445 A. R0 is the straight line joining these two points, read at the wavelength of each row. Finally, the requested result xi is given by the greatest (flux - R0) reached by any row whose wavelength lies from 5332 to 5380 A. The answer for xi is 28.3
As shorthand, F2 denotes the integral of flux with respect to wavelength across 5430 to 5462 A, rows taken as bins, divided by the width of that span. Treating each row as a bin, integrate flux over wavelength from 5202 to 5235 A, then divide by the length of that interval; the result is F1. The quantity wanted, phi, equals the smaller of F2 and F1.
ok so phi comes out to 14.0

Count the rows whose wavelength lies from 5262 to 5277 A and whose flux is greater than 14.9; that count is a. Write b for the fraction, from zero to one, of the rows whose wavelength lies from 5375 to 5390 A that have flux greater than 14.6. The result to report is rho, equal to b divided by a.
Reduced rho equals 0.11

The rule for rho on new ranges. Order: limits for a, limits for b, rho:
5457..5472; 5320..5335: 0.50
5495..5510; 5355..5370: 0.33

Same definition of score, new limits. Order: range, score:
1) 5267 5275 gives 3.96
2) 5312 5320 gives 3.85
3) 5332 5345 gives 3.74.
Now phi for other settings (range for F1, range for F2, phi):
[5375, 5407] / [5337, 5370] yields 13.7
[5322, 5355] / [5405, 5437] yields 14.4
